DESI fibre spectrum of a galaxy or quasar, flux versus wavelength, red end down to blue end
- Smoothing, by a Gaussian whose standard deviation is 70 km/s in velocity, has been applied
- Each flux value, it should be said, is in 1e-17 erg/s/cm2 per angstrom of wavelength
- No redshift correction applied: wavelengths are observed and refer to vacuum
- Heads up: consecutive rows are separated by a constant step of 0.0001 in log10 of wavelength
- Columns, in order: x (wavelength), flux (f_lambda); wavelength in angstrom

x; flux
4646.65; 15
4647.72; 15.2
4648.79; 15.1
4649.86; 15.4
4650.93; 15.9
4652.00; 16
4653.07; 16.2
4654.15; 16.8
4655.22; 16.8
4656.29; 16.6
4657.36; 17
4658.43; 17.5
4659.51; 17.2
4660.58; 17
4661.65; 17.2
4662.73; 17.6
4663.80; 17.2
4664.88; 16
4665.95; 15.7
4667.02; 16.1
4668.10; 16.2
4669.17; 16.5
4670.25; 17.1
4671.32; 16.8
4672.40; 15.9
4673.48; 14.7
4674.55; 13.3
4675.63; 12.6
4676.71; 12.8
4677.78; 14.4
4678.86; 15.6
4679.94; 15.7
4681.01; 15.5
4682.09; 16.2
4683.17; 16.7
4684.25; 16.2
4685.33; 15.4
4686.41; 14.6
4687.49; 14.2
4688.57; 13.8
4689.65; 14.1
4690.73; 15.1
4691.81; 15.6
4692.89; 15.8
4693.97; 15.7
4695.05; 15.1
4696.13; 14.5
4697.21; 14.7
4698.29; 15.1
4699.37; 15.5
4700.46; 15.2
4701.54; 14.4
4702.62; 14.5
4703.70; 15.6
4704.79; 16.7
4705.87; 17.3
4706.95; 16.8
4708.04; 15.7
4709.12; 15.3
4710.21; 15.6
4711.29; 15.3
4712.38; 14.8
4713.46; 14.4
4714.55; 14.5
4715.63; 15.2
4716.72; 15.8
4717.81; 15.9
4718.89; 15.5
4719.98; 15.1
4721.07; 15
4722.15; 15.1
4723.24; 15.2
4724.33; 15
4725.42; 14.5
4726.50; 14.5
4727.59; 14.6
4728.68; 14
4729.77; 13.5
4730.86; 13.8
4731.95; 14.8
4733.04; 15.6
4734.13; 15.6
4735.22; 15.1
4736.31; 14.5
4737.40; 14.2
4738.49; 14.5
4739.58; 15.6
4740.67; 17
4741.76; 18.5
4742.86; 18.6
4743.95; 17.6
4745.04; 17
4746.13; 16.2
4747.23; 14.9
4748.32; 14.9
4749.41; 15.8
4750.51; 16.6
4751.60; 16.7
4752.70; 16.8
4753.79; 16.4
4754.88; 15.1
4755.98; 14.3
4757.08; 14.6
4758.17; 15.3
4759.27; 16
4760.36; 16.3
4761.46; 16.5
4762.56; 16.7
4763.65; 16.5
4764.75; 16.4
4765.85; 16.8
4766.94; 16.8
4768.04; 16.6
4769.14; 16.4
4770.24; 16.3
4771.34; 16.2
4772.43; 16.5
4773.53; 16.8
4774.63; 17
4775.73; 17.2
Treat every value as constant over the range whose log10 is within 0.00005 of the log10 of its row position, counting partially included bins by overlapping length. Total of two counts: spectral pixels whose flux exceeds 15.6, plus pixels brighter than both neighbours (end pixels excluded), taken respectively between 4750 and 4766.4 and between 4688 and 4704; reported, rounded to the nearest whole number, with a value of 13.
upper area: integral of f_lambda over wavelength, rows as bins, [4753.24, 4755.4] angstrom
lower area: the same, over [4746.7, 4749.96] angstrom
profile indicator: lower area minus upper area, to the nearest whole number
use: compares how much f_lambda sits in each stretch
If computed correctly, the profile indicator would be 15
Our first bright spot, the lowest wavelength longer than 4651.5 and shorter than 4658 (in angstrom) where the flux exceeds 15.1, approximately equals 4652.00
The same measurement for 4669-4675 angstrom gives 4669.17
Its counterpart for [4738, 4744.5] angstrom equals 4739.58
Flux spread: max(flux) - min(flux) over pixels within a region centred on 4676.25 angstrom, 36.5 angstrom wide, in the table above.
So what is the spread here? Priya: 5.0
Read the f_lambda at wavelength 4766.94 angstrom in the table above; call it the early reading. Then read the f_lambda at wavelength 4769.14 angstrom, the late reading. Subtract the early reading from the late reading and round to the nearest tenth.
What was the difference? -0.4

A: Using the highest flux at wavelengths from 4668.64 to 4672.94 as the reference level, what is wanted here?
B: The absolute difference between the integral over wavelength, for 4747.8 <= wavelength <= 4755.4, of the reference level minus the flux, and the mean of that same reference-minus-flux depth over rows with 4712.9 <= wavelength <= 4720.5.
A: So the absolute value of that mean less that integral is 6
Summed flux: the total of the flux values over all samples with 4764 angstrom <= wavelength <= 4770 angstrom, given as 83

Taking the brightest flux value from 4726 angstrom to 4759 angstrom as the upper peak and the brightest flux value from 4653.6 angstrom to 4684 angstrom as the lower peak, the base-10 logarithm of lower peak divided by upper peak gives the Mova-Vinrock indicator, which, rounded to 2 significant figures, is -0.024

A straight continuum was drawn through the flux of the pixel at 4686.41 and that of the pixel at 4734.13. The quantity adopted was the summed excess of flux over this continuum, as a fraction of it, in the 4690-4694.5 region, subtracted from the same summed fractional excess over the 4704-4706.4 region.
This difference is 0.0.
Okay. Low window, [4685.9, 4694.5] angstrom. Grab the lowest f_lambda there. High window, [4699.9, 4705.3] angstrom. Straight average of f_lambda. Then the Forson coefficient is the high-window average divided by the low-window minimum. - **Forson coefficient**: 1.11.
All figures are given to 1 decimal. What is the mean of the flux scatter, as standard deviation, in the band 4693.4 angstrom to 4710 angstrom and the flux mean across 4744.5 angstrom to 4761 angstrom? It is 8.3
